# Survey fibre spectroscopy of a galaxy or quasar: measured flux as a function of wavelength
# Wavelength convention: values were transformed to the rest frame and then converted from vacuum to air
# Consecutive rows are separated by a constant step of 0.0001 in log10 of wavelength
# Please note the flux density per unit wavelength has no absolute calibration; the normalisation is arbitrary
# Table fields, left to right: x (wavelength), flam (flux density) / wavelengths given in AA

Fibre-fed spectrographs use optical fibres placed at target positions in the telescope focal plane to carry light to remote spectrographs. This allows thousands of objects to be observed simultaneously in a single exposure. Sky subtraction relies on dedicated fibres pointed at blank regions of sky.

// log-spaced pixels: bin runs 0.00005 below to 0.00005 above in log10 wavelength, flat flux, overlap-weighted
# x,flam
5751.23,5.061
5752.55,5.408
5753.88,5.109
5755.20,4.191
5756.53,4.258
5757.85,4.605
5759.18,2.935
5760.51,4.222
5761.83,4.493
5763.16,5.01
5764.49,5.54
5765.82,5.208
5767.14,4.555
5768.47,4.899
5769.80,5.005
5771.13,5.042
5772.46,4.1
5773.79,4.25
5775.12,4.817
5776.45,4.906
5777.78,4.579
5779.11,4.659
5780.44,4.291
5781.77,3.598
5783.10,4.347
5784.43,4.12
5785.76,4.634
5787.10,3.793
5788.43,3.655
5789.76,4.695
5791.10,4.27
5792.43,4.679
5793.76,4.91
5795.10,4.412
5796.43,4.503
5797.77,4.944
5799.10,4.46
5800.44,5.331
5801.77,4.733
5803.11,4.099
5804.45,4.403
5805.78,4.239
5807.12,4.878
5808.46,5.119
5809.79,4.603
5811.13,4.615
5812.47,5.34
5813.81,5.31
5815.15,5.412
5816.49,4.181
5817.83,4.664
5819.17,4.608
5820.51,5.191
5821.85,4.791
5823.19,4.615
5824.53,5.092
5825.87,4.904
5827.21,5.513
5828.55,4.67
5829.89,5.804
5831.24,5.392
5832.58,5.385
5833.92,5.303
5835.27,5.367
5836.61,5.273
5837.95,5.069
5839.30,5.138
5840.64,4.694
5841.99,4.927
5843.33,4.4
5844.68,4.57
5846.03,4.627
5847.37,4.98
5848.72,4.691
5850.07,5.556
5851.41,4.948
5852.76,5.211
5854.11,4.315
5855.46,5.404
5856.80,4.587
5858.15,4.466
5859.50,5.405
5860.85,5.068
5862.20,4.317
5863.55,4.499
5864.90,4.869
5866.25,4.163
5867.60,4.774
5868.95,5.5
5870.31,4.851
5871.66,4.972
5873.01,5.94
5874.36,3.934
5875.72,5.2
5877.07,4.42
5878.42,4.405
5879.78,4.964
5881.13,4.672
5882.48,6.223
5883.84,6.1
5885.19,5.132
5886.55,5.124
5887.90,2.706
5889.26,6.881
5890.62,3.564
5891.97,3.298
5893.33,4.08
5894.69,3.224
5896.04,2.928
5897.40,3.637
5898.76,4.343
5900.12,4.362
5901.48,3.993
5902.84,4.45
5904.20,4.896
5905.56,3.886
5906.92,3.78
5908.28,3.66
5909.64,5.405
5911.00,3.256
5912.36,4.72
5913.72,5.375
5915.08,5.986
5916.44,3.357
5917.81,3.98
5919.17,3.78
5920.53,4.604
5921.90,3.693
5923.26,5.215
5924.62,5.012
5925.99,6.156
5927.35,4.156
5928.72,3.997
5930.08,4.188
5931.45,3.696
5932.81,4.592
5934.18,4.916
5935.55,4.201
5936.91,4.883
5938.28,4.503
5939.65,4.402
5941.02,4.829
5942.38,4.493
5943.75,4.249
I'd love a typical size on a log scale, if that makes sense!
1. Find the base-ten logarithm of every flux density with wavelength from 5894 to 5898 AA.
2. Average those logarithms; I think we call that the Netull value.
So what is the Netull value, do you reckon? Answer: 0.51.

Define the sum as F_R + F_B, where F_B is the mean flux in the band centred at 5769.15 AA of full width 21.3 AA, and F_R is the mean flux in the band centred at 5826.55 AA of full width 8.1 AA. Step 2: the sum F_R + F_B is 9.74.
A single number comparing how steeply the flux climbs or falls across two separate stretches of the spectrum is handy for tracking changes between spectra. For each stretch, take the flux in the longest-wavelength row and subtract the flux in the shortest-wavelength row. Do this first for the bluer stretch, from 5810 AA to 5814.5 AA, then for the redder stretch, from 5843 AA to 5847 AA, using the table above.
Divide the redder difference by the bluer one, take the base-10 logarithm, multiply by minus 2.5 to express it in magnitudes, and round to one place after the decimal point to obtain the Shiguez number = 1.2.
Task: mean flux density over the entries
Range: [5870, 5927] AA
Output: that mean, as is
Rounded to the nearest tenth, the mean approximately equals 4.5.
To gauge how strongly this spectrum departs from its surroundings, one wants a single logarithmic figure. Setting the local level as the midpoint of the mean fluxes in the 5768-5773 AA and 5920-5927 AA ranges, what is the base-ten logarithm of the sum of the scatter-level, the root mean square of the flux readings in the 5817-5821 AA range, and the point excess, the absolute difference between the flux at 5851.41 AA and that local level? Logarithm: 0.69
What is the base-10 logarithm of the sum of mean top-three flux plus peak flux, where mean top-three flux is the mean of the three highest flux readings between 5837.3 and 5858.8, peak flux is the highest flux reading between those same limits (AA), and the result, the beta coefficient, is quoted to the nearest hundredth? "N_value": 1.04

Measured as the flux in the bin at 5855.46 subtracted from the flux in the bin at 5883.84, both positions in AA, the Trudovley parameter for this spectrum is 0.70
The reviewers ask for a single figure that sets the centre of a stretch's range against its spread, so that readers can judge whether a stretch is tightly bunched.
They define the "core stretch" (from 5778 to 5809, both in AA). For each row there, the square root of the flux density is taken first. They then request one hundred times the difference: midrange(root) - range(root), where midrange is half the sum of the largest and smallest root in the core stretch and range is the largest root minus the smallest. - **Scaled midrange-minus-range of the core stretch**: 169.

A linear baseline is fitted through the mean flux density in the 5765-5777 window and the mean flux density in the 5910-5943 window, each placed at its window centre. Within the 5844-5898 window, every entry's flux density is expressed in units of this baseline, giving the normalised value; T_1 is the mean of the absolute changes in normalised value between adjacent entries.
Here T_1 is 0.18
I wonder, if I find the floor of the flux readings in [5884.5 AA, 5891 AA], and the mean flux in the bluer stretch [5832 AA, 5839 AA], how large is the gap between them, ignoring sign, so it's 2.6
